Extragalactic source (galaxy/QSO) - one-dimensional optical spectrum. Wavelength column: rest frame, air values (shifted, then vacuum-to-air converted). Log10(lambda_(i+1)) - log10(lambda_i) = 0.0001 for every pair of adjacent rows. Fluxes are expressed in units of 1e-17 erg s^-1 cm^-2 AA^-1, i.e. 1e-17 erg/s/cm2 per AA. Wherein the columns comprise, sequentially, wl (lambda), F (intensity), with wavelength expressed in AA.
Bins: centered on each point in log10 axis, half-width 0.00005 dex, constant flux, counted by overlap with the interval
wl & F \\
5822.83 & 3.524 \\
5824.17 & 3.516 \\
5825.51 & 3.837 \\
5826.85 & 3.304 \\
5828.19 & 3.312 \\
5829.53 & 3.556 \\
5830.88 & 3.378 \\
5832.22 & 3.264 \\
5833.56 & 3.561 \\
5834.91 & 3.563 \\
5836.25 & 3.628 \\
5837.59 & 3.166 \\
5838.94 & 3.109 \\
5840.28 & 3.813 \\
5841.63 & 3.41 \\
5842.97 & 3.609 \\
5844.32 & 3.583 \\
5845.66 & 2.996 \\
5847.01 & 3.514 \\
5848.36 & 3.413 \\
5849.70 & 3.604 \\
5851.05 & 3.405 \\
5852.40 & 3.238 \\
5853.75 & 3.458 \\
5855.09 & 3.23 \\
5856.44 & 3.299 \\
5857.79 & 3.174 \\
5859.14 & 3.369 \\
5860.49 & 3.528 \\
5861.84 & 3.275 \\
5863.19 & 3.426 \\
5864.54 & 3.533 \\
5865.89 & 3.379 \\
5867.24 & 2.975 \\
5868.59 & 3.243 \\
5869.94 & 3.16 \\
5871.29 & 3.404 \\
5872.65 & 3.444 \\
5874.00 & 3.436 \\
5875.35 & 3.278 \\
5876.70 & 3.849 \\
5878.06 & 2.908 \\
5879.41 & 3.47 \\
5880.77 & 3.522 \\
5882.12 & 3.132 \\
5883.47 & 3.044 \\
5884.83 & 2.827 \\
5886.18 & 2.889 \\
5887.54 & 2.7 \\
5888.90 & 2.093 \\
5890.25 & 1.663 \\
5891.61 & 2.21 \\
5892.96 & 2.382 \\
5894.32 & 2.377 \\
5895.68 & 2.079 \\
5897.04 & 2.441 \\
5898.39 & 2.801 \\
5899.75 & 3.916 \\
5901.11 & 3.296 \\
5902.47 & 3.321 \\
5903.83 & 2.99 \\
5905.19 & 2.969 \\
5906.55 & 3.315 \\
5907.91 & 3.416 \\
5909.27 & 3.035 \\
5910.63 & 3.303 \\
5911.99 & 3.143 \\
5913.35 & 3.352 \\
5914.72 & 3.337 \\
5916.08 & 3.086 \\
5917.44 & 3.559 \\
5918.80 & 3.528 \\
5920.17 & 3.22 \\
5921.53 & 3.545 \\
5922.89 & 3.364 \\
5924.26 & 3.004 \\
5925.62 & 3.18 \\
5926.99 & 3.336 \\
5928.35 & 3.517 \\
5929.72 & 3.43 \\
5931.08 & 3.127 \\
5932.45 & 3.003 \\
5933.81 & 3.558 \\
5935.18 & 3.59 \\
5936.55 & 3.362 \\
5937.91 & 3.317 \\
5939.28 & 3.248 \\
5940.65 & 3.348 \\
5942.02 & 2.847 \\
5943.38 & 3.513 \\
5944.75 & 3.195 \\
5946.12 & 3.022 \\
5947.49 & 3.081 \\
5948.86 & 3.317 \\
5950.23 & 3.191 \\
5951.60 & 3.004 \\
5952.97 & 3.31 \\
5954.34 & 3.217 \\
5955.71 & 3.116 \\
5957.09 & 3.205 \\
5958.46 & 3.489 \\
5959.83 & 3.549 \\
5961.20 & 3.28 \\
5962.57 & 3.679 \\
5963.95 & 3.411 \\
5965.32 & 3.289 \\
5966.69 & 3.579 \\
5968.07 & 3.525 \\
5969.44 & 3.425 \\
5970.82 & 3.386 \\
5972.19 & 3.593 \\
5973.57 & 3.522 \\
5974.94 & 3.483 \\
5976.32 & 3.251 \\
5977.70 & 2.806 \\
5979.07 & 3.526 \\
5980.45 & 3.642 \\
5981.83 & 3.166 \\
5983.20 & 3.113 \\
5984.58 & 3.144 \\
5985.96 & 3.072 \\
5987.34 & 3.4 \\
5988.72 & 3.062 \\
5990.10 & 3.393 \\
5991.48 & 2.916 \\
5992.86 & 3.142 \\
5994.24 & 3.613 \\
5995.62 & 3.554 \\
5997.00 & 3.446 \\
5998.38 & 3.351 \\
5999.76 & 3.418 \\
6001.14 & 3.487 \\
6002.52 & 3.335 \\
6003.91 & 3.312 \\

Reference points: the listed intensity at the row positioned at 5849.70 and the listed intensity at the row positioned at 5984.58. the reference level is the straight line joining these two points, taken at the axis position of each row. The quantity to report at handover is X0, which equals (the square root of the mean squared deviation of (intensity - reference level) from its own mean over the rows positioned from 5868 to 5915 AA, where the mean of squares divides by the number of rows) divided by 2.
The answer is 0.252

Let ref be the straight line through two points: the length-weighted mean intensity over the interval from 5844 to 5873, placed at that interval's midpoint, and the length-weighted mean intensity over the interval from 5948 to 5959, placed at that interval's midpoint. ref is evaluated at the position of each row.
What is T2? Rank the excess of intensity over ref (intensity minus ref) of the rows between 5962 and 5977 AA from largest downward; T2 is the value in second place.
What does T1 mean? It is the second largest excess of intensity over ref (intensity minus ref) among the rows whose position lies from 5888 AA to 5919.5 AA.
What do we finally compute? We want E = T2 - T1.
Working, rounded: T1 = 0.290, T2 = 0.39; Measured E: 0.10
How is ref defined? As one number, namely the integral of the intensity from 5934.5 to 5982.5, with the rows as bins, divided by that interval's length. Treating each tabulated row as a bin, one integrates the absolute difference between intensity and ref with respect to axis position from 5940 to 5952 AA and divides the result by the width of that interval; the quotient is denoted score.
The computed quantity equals 0.203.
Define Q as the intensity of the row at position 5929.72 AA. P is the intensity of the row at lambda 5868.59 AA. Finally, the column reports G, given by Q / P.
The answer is 1.06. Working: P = 3.243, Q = 3.43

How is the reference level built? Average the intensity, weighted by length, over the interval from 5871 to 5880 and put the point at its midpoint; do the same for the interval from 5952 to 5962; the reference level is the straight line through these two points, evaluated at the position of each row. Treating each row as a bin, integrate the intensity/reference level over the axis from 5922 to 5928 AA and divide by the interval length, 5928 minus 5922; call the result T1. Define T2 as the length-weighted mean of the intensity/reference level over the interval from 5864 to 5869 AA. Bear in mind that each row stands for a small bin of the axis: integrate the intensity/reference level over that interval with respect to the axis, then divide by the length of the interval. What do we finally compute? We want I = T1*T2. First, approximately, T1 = 0.97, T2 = 0.963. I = 0.94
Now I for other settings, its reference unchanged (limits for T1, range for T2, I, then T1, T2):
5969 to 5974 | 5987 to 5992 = 1.03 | 1.06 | 0.974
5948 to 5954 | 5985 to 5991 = 0.95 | 0.97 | 0.982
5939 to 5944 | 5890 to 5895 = 0.63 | 0.97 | 0.651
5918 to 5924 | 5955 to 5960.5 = 1.02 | 1.01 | 1.009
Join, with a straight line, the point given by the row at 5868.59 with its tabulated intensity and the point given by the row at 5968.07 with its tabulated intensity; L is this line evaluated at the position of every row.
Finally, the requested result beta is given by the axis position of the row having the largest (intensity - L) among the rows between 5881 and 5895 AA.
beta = 5882.12 AA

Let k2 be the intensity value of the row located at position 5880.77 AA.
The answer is 3.522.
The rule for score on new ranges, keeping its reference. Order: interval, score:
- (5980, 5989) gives 0.205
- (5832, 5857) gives 0.193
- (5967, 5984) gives 0.205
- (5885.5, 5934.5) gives 0.393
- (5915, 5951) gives 0.170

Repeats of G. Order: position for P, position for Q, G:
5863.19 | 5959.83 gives 1.04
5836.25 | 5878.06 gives 0.80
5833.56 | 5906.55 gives 0.93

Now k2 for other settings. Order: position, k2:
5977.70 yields 2.806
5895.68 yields 2.079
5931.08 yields 3.127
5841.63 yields 3.41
